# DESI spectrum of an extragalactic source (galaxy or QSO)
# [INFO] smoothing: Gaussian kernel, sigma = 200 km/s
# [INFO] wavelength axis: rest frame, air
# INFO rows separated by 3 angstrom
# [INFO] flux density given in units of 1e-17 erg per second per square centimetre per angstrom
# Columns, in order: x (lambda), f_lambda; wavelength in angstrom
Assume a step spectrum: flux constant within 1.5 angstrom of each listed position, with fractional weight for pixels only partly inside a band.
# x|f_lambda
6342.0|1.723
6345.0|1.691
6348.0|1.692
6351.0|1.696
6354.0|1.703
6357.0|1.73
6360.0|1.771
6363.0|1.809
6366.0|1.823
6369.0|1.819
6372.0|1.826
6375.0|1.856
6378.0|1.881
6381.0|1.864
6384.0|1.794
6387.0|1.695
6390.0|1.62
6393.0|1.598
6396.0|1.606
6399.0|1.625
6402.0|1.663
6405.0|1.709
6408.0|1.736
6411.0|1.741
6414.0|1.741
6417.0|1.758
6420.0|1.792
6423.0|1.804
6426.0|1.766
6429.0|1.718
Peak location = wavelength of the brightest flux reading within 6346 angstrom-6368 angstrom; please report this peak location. 6366.0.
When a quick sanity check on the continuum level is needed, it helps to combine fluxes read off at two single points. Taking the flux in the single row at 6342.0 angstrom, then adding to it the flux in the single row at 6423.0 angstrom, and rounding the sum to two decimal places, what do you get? 3.53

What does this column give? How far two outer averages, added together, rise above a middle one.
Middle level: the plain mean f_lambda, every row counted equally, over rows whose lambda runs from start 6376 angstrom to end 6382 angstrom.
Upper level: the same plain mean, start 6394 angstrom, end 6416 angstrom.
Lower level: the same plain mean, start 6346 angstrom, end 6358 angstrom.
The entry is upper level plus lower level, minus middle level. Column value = 1.52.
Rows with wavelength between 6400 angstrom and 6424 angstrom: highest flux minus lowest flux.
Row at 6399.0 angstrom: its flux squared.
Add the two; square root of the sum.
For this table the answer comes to 1.67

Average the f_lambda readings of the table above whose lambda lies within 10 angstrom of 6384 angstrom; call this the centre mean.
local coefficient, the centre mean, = 1.76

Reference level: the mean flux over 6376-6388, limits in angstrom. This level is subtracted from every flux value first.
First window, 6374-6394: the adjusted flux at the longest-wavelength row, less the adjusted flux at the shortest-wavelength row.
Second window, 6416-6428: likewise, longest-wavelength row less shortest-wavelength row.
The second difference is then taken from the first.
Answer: -0.27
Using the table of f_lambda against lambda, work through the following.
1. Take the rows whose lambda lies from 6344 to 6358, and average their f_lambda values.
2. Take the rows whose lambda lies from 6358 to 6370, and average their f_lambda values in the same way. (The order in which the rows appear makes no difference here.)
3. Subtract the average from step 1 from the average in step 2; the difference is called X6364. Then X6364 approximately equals 0.10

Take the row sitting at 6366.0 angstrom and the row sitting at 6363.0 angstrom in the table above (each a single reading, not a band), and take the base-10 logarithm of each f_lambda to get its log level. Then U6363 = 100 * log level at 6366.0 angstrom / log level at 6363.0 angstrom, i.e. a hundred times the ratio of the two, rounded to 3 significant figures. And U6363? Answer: 101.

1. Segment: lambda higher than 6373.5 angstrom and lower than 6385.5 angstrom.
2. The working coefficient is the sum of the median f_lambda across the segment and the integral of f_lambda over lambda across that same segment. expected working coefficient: 24.0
